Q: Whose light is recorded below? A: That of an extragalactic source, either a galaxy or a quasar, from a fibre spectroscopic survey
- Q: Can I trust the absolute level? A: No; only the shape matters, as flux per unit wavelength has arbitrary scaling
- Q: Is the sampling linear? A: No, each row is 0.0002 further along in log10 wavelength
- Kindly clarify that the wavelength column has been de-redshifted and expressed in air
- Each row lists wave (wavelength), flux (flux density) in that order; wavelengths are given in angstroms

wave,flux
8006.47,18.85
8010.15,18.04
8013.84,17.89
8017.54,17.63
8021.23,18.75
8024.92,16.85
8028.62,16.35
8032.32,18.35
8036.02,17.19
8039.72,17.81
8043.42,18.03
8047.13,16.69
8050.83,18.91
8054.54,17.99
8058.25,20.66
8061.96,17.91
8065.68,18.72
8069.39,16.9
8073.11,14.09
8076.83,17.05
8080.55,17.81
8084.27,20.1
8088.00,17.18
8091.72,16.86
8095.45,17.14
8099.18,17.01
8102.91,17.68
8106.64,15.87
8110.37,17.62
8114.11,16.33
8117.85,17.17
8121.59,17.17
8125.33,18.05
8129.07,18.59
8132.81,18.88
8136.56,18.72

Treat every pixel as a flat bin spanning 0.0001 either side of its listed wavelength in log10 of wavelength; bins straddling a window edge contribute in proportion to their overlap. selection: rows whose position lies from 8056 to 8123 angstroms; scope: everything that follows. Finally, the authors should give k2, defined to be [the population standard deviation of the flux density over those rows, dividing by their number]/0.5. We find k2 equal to 2.8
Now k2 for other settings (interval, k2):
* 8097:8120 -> 1.3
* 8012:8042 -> 1.5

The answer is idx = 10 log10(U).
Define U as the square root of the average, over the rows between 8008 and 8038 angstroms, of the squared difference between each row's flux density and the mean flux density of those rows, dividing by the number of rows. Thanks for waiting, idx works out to -1.3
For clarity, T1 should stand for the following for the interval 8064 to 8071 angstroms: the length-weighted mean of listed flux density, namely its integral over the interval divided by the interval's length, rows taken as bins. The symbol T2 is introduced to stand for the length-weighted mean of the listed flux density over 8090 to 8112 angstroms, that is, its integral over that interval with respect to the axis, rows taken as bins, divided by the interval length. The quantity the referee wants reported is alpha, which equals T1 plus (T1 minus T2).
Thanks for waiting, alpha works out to 19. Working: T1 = 17.8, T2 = 17.0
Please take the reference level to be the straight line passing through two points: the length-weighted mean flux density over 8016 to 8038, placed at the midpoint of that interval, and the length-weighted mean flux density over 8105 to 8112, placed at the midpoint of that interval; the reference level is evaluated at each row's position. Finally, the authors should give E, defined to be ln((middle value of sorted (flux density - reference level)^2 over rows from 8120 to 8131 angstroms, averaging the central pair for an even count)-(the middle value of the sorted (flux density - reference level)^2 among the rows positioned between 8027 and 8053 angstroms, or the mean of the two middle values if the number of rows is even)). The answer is 0.5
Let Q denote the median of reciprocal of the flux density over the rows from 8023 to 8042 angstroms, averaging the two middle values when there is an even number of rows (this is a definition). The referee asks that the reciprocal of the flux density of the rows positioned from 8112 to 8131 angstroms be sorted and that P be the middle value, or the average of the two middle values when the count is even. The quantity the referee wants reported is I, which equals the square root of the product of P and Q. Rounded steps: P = 0.058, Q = 0.0582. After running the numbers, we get 0.0582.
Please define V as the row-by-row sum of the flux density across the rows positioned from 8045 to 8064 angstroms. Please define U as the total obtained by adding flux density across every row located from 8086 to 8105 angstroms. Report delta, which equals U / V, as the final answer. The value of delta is 0.93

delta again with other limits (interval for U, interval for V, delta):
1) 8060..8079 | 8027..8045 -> 0.97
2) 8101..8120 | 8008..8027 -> 0.95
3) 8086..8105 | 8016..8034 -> 0.98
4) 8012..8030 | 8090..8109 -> 1.03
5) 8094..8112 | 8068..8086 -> 0.99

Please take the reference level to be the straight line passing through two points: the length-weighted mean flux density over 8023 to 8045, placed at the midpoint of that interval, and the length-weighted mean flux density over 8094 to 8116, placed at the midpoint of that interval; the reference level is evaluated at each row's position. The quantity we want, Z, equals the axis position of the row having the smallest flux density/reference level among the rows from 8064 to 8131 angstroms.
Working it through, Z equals 8073.11 angstroms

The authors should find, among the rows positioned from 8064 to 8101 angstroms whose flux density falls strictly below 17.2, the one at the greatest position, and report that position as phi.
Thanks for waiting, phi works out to 8099.18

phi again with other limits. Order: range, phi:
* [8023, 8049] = 8047.13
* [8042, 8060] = 8047.13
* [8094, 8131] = 8121.59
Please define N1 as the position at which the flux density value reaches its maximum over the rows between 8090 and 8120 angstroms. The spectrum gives 8102.91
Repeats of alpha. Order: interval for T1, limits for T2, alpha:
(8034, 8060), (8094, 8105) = 19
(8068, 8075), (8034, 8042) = 13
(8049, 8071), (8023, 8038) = 20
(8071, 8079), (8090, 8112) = 14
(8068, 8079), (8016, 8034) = 14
